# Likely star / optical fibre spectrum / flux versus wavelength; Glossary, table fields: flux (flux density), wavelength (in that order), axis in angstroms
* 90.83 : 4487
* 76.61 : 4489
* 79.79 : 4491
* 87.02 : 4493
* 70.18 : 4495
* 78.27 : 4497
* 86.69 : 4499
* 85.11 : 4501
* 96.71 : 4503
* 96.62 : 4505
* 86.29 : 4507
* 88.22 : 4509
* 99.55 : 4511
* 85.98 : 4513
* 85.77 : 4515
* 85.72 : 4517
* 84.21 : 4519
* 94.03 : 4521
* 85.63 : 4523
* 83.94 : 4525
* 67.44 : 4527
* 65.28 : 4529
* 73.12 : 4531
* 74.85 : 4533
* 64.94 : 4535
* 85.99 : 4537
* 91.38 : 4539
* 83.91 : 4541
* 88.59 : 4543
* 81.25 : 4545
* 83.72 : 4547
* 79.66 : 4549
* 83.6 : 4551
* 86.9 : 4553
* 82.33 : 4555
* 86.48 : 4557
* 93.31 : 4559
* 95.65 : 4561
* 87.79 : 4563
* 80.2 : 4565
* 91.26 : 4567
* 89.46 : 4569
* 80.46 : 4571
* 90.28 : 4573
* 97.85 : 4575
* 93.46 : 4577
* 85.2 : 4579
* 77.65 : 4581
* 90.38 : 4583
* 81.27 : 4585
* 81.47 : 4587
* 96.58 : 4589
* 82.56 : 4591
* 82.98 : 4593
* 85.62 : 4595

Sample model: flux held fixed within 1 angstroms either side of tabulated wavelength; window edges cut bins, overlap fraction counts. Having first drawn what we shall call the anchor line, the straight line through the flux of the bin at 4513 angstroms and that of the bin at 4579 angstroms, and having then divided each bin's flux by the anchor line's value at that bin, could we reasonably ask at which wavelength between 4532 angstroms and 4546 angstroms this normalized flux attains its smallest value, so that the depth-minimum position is 4535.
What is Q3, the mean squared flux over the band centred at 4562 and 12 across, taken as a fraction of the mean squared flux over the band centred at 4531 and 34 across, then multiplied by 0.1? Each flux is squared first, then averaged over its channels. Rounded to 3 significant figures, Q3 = 0.120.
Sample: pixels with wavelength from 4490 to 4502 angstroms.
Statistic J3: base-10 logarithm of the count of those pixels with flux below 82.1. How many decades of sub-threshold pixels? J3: 0.48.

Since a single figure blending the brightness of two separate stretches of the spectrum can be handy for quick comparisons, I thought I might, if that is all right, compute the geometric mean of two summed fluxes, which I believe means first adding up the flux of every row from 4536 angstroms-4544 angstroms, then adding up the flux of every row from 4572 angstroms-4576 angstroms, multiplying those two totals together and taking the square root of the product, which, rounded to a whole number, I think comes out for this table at 257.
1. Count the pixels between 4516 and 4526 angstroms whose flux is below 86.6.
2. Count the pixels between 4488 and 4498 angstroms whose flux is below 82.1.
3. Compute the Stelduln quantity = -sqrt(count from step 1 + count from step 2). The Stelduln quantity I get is -2.83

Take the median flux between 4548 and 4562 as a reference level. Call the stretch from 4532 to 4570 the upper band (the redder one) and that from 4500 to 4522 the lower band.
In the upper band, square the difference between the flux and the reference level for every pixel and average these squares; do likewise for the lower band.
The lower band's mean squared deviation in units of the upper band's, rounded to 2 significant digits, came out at 0.82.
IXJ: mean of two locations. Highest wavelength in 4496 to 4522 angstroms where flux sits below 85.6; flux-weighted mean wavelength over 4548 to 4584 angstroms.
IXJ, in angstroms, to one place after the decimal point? 4542.6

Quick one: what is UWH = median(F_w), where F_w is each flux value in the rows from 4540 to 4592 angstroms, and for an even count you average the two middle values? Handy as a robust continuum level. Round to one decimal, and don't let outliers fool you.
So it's 85.8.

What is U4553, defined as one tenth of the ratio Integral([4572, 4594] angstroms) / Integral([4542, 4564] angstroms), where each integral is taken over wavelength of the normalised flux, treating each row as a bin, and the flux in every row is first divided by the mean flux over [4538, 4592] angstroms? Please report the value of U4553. 0.101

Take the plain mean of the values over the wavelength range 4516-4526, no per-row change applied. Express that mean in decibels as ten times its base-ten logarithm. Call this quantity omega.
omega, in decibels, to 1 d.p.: 19.4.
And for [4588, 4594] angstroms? 19.4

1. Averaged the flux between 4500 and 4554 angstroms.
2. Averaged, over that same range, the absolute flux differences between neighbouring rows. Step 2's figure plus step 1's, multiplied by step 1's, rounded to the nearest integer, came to 7603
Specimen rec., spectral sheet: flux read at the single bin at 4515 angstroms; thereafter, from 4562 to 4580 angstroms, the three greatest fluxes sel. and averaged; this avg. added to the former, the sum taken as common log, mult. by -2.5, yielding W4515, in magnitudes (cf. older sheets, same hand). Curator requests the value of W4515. -5.64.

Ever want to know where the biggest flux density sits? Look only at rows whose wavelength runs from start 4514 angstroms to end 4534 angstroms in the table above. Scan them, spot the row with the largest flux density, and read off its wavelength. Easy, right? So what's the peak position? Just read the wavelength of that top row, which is 4521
